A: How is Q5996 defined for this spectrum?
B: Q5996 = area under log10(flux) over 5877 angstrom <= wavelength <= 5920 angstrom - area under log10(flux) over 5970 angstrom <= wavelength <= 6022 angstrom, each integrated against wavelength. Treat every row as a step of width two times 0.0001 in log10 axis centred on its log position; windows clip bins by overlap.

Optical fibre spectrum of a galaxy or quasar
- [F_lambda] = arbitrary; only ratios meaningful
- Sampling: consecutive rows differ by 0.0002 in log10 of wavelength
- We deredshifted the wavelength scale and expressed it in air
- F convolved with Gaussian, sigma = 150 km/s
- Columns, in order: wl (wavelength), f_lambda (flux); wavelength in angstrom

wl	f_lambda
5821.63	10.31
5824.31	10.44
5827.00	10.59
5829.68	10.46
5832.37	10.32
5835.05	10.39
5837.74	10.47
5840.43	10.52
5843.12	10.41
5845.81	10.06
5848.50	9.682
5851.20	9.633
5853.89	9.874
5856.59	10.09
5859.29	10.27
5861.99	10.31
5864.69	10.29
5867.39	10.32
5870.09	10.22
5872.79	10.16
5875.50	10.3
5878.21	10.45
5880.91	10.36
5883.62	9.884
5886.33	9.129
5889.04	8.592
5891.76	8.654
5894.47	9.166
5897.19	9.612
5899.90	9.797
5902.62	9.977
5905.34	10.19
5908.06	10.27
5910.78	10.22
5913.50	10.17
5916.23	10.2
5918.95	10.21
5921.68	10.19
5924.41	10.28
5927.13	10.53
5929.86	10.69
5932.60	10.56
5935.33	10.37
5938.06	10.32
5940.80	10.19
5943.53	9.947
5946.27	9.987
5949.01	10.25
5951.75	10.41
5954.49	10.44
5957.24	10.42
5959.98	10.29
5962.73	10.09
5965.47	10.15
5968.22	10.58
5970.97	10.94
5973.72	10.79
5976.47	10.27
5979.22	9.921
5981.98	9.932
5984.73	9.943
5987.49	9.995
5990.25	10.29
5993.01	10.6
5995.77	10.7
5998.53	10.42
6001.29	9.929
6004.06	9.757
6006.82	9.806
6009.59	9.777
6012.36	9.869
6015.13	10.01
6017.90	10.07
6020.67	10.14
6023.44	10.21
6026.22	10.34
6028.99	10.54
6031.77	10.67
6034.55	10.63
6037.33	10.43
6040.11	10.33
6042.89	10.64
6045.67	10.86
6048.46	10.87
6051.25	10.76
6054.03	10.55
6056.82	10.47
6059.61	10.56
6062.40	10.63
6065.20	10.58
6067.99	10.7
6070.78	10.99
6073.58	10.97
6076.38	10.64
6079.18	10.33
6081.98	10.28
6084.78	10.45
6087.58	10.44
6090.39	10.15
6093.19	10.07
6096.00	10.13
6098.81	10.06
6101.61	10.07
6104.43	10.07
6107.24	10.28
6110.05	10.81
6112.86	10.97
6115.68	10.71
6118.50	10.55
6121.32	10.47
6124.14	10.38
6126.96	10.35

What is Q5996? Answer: -10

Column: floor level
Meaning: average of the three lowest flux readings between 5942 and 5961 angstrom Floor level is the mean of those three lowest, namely 10.1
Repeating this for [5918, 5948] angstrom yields 10.0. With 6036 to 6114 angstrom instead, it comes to 10.1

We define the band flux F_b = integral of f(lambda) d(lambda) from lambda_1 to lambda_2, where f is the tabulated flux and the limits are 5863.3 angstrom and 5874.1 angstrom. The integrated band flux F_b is 111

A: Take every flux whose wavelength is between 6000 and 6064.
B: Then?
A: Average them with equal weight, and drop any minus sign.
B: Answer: 10.3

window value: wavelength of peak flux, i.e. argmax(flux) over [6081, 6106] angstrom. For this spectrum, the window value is 6084.78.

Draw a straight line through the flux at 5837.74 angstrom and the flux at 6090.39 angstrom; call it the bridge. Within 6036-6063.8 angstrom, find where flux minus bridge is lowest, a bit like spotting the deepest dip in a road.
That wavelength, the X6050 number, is 6040.11 angstrom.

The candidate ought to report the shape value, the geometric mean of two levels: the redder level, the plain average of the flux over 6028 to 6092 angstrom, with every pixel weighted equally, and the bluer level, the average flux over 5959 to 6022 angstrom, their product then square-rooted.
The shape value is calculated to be 10.4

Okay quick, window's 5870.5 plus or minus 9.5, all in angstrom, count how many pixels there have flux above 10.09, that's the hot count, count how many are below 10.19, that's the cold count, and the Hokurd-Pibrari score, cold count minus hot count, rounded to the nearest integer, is -6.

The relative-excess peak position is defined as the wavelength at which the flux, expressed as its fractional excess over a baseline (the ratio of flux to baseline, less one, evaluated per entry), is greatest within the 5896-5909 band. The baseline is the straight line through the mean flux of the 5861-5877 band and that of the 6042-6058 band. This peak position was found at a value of 5908.06 angstrom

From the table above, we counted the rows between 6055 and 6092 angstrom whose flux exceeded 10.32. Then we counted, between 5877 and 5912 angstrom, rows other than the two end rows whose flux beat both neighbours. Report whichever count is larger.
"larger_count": 11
